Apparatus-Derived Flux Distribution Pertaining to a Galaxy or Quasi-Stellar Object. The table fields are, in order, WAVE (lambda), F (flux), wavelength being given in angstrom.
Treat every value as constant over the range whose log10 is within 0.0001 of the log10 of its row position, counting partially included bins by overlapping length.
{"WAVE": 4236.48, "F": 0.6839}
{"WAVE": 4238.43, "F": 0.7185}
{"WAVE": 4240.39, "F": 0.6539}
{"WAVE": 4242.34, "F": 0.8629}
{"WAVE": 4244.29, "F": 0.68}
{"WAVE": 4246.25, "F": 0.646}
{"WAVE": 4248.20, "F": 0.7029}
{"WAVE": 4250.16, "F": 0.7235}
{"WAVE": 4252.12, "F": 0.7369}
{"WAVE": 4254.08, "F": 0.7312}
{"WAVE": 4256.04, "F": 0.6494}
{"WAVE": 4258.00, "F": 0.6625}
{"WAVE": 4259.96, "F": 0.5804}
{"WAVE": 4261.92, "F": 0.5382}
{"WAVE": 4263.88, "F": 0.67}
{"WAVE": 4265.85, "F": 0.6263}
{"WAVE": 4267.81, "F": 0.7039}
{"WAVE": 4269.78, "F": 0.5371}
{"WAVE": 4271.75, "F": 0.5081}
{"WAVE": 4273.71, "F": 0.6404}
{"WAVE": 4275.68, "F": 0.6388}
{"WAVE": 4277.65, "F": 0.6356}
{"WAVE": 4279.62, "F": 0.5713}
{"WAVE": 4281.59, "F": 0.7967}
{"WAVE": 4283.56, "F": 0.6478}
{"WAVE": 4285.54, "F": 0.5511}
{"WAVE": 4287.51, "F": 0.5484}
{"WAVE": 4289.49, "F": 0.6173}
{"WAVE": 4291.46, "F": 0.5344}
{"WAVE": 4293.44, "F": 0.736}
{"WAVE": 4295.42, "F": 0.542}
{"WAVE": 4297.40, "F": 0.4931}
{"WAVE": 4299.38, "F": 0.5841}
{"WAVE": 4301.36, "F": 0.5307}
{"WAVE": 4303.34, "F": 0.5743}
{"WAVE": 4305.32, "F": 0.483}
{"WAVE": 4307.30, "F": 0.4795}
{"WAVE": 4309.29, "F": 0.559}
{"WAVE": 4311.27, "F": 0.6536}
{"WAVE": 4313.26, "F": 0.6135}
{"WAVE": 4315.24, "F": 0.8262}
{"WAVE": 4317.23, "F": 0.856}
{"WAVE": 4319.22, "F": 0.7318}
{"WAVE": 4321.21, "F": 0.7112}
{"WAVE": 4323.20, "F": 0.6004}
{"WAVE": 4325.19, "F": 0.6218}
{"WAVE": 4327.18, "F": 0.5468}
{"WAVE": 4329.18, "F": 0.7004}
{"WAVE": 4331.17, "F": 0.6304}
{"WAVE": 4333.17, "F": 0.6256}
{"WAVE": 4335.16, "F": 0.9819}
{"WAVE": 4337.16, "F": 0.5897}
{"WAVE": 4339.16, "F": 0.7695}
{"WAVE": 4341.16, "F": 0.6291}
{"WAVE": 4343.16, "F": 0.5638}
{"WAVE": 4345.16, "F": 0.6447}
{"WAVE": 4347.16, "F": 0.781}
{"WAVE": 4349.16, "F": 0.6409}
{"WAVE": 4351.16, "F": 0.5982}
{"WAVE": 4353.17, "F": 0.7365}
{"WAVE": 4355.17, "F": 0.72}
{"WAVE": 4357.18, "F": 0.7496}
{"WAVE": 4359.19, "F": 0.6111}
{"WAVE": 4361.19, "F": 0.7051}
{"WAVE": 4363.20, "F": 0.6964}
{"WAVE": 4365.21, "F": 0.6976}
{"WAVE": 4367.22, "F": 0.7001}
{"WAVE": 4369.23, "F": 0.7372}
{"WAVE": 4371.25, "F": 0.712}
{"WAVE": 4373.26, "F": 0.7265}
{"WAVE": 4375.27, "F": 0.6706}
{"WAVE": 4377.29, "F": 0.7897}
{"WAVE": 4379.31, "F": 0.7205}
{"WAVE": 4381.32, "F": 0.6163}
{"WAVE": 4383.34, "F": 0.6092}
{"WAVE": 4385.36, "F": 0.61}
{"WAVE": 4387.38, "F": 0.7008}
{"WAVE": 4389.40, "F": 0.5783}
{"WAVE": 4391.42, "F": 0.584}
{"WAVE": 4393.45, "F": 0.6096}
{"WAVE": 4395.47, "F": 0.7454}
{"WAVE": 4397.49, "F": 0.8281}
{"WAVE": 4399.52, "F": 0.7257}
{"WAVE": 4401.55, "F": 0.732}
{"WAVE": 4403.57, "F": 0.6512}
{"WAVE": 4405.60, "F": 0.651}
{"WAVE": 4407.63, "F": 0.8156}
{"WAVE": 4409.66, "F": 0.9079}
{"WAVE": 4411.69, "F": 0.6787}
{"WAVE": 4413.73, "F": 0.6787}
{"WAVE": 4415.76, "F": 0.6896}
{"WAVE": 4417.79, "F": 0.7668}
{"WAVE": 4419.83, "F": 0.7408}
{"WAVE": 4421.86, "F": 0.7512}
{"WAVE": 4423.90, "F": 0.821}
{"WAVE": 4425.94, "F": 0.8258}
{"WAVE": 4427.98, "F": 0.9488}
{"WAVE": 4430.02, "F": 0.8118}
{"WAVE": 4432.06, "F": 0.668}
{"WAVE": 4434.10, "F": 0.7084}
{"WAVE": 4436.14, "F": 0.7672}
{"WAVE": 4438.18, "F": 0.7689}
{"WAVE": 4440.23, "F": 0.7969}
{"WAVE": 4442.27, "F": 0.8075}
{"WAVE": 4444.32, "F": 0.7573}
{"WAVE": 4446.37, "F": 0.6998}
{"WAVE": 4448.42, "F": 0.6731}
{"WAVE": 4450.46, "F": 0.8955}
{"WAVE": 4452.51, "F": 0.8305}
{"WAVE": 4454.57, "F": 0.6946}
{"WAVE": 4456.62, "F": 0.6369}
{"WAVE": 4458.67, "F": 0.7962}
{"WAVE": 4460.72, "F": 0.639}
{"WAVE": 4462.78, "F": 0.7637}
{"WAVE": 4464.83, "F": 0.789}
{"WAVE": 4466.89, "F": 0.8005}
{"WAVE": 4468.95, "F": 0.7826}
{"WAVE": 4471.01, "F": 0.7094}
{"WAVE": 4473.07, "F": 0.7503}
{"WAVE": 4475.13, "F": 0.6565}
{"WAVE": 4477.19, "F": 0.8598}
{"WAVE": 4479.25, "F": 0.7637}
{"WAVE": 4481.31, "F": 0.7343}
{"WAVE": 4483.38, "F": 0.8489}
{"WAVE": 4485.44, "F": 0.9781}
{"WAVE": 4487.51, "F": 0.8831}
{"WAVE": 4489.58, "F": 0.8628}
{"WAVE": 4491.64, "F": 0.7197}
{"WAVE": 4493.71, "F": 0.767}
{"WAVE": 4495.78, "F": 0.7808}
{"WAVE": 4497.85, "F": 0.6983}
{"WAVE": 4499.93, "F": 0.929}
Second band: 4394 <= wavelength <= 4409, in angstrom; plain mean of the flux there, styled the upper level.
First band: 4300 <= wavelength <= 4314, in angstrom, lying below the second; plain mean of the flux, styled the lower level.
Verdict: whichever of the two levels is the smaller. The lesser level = 0.556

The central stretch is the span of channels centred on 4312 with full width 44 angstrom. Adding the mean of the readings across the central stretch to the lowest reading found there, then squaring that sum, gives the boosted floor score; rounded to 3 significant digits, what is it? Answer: 1.21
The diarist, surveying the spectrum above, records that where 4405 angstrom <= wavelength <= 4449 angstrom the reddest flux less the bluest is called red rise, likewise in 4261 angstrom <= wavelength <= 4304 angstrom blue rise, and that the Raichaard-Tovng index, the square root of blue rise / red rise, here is 1.28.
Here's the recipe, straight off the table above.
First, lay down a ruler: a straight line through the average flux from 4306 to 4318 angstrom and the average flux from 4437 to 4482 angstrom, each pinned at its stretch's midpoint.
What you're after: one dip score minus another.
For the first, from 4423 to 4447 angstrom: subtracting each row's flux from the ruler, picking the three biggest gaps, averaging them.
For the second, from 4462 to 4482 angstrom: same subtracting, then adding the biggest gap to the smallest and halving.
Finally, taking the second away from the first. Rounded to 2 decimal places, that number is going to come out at 0.04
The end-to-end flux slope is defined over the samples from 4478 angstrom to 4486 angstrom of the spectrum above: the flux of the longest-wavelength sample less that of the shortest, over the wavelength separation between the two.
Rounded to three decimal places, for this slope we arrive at 0.035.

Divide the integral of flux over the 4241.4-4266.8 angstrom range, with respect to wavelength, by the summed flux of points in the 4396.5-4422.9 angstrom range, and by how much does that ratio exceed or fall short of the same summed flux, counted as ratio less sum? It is -7.8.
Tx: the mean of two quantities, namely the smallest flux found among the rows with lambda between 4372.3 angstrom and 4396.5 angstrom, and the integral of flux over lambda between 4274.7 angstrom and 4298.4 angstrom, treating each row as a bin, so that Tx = 7.51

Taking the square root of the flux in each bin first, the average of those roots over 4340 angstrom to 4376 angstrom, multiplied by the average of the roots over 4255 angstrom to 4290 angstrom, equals 0.649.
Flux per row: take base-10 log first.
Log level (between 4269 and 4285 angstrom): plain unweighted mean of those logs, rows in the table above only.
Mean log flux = -0.210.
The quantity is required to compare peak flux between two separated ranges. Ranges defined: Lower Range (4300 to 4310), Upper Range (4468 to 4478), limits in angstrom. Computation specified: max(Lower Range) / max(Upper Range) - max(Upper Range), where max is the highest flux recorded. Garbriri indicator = -0.19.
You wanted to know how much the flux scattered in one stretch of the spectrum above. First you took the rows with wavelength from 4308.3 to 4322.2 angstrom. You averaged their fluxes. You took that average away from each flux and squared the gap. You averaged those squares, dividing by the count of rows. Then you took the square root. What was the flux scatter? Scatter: 0.10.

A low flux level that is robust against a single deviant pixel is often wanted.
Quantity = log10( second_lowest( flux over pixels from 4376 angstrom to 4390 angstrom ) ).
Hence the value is -0.22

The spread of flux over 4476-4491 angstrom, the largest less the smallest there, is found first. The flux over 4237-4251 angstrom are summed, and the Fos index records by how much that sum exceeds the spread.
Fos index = 4.74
